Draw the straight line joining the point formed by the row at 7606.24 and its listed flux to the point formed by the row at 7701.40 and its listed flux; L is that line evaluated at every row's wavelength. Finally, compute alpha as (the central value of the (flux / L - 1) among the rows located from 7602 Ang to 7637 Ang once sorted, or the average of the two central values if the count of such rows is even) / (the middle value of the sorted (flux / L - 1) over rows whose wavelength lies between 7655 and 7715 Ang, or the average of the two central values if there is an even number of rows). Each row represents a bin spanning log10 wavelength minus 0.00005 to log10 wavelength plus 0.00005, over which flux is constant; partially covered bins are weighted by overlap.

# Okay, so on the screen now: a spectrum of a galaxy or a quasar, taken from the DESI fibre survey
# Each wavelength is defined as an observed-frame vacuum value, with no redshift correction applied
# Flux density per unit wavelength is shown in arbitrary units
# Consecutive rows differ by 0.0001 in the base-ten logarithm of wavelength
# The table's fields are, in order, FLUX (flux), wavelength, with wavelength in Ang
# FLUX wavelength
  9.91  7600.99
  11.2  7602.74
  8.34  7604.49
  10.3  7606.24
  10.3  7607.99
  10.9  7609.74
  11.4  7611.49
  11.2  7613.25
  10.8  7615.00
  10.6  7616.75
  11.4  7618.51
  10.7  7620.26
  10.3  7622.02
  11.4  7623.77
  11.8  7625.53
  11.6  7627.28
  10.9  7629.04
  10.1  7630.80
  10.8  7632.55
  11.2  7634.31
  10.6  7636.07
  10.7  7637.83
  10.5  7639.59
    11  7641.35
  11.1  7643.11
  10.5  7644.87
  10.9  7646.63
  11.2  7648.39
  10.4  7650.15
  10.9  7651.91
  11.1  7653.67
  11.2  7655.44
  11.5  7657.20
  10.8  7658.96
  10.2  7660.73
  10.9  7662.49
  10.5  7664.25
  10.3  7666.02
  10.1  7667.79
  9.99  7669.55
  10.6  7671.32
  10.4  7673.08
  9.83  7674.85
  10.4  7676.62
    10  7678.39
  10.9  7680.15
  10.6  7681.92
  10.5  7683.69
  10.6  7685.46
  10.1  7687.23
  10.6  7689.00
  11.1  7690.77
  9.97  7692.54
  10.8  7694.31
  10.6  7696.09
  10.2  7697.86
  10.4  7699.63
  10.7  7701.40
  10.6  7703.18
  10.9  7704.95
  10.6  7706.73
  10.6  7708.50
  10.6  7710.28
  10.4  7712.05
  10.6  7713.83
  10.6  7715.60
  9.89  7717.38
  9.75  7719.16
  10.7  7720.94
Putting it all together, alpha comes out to -4.0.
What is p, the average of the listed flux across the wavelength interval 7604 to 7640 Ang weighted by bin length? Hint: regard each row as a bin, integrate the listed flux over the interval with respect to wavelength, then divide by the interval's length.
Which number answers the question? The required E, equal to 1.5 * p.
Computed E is 16.18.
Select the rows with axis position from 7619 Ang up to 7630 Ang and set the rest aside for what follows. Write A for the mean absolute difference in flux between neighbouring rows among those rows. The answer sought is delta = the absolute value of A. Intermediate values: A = 0.56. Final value 0.56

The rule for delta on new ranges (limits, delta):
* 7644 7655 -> 0.44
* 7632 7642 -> 0.36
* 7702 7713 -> 0.16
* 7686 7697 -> 0.63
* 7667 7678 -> 0.41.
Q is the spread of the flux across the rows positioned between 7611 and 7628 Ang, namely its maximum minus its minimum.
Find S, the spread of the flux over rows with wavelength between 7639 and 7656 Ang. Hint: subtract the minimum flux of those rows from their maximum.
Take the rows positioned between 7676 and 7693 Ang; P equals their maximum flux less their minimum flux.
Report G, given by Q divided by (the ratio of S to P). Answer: 2.1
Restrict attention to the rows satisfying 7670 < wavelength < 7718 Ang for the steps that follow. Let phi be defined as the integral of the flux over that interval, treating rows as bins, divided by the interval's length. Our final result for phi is 10.48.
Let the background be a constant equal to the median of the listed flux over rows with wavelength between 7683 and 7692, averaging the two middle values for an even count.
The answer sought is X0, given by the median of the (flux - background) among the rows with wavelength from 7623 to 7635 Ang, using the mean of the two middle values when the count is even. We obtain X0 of 0.6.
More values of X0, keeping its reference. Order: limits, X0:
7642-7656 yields 0.4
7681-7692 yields 0.0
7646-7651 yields 0.3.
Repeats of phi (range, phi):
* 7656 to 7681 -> 10.47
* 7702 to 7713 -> 10.61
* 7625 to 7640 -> 10.90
